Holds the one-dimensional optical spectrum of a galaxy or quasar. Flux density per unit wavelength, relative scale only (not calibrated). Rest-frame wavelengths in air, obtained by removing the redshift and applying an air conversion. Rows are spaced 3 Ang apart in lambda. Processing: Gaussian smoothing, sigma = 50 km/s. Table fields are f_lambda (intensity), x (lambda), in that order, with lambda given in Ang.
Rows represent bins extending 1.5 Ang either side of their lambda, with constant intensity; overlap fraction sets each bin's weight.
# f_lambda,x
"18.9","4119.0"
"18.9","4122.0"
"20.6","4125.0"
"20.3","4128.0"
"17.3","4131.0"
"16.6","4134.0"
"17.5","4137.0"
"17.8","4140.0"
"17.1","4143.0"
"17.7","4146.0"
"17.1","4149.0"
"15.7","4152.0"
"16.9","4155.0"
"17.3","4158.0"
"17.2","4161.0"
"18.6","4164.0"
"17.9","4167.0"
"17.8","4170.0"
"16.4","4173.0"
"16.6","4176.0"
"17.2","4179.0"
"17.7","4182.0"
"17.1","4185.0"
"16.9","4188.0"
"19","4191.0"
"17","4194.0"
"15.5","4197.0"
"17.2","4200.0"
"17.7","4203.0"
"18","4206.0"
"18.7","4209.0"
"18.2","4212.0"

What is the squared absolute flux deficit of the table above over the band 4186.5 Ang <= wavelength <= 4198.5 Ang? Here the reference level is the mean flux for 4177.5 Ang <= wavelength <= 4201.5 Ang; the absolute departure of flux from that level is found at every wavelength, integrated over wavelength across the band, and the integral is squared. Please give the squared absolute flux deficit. 144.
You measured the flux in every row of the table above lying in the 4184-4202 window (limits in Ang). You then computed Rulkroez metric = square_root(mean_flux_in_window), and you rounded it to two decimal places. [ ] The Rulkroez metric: 4.14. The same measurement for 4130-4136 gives 4.12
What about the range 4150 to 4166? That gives 4.14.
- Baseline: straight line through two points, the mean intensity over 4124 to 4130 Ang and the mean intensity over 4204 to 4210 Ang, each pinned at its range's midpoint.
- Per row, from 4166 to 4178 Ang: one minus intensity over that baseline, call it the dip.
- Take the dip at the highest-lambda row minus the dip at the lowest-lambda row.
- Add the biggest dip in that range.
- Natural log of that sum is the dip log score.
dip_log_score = -1.6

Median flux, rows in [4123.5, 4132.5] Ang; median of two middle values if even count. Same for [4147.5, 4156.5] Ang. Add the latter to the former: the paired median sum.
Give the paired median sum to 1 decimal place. 37.2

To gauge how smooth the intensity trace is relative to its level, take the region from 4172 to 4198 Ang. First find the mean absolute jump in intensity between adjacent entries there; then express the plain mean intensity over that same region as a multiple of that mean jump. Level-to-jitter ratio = 18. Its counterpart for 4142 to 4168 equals 22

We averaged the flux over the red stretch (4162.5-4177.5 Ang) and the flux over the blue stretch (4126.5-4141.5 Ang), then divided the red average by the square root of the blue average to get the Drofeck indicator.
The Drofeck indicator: 4.13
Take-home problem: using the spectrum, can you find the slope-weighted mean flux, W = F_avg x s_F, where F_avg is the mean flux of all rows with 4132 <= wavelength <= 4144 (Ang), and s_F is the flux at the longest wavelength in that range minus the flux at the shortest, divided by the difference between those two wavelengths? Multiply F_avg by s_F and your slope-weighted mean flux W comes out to 1.0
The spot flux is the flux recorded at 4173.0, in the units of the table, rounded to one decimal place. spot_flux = 16.4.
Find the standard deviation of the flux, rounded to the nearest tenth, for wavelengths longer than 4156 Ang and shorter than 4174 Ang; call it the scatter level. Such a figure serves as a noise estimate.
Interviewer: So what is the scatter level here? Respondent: 0.7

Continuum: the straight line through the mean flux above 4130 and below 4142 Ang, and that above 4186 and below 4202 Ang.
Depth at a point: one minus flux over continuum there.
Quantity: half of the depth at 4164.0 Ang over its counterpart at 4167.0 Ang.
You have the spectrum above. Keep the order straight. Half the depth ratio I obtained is 1.0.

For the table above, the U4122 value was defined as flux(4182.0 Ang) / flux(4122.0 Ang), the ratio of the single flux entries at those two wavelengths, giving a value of 0.94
